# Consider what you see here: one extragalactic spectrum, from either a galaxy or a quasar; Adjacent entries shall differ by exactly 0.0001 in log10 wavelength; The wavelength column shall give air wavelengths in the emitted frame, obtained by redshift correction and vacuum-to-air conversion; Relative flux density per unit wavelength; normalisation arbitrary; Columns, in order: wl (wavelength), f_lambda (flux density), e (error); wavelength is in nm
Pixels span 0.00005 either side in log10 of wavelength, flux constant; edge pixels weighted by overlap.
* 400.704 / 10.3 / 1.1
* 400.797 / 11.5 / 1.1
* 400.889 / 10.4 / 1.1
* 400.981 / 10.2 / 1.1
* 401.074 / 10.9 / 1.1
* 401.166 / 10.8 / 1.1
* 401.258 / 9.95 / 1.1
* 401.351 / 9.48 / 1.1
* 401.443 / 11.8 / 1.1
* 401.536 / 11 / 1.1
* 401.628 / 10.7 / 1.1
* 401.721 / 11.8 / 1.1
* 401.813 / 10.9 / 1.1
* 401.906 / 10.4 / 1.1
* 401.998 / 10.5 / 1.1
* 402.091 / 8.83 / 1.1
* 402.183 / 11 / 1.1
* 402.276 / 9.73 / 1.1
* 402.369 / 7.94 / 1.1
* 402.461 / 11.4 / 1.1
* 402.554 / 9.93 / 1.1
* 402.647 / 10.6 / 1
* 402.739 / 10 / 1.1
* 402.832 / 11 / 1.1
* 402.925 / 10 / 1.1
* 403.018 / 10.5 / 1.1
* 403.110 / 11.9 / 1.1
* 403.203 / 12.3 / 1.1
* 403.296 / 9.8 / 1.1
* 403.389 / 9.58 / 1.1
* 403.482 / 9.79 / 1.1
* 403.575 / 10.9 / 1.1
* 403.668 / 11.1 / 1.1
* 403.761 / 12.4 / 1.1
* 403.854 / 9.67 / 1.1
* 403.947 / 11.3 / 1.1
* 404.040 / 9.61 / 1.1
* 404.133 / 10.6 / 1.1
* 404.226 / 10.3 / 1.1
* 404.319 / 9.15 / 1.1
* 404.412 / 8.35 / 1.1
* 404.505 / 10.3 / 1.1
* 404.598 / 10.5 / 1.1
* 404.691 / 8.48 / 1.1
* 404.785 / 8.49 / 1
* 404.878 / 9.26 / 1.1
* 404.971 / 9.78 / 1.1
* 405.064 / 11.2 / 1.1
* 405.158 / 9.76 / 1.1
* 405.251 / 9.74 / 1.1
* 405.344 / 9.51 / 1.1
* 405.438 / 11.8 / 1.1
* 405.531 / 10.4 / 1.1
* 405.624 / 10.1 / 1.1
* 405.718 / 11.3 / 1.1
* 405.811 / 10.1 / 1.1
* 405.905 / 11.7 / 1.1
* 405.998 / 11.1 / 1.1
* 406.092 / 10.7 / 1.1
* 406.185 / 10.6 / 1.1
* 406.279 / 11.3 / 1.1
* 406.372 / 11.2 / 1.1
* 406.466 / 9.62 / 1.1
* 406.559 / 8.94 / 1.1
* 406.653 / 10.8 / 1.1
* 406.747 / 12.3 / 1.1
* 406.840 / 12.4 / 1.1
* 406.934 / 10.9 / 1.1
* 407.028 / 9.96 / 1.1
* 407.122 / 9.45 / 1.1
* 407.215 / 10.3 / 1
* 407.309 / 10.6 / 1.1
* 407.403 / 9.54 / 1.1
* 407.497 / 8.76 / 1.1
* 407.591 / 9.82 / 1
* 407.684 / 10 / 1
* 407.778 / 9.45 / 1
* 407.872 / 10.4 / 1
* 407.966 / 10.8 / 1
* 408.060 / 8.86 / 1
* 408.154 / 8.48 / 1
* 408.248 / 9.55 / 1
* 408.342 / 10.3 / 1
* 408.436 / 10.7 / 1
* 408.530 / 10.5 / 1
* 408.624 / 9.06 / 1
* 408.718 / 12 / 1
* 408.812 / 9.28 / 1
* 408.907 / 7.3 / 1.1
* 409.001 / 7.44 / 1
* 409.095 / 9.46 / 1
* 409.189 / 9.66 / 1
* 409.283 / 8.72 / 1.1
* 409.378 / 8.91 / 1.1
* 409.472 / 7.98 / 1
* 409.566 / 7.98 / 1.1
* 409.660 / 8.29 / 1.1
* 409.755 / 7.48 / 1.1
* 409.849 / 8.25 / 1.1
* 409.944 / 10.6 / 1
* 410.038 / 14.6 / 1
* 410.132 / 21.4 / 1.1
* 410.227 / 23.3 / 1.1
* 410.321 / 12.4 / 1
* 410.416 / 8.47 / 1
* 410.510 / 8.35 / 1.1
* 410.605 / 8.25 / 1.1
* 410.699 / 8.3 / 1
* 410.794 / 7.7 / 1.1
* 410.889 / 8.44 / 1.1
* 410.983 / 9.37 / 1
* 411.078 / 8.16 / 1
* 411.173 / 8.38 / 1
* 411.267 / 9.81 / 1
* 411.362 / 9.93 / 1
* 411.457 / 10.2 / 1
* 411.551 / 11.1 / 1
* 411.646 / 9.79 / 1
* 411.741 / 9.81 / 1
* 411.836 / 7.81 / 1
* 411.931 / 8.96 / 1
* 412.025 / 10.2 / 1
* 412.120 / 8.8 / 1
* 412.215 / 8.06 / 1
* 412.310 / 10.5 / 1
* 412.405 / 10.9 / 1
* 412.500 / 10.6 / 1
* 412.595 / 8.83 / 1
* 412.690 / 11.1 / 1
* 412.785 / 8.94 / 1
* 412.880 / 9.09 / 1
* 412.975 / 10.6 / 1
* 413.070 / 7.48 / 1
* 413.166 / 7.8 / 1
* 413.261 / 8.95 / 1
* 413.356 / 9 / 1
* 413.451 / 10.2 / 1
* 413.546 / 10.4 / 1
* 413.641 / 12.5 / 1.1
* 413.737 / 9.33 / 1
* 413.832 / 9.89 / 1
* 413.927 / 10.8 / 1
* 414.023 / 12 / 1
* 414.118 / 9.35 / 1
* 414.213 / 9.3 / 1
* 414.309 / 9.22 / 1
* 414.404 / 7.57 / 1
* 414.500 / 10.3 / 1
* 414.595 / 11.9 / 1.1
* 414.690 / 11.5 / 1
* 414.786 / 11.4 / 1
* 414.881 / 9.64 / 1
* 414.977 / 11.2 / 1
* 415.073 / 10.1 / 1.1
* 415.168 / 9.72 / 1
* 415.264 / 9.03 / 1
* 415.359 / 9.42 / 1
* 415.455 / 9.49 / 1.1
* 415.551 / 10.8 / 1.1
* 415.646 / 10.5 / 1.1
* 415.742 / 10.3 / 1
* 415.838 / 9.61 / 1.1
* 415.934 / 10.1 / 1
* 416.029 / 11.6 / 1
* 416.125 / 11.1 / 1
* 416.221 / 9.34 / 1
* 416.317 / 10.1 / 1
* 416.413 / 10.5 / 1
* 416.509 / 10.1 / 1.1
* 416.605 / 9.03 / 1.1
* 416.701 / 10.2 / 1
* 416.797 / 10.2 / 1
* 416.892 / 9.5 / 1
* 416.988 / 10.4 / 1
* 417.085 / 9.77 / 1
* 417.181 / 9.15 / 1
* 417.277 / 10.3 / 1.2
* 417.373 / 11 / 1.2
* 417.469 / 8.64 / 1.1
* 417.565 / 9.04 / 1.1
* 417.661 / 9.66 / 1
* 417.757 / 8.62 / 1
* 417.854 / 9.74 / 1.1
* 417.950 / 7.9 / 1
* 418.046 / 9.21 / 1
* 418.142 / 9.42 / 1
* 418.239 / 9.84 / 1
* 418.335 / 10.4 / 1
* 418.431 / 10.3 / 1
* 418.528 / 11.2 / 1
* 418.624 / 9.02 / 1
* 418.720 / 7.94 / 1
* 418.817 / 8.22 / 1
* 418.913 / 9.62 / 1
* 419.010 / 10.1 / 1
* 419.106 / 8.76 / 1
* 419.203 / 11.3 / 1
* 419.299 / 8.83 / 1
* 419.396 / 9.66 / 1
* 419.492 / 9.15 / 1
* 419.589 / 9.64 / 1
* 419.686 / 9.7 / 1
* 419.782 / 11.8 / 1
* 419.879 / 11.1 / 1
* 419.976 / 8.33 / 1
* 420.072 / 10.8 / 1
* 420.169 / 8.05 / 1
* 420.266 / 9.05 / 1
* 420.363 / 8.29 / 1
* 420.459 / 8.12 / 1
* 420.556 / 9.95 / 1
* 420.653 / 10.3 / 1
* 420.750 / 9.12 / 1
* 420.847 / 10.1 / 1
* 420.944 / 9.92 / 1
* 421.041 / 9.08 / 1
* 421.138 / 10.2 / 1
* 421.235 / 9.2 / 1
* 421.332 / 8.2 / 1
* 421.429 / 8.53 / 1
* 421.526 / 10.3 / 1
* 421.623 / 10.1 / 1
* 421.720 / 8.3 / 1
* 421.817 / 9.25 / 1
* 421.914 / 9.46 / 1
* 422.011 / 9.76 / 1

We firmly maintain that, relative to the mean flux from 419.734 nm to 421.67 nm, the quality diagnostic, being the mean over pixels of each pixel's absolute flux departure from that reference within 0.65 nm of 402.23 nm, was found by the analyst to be 1.1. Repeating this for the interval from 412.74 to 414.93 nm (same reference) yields 1.1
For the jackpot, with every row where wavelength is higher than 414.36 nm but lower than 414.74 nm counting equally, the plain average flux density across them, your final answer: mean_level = 10.3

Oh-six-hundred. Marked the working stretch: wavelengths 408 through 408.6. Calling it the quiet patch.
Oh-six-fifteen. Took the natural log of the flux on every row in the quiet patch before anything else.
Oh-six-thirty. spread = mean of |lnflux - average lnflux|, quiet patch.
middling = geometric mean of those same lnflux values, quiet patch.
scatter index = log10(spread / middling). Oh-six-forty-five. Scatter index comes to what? -1.45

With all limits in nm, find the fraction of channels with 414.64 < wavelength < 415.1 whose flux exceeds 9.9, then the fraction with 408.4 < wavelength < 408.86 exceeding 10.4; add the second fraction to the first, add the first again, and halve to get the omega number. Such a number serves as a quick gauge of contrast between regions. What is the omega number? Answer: 1.1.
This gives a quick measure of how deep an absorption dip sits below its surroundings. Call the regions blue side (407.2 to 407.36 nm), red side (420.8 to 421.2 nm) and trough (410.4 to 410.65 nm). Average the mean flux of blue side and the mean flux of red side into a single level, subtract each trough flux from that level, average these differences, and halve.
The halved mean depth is 0.89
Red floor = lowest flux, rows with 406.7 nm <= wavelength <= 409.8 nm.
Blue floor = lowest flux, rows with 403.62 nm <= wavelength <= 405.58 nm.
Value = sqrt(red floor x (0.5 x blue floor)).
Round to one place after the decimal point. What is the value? 5.5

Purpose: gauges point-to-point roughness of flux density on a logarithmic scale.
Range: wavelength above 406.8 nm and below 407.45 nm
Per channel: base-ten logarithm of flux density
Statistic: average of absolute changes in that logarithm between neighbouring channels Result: 0.036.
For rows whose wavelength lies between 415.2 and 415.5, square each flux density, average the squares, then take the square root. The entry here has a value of 9.3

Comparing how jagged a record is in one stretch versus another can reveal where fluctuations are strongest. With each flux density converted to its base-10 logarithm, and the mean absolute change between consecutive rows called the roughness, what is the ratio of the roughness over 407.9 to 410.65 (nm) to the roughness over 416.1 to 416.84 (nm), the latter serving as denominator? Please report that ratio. 1.89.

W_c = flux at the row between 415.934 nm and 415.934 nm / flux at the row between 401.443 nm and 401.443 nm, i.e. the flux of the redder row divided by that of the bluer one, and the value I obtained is 0.86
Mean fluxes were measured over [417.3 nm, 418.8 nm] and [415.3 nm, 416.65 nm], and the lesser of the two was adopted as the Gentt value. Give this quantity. 9.5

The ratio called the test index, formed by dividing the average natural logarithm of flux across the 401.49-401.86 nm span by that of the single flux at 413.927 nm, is 1.01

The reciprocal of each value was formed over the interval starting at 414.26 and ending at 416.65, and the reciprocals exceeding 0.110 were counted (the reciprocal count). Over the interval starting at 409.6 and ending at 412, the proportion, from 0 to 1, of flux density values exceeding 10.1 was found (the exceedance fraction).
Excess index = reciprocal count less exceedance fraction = 3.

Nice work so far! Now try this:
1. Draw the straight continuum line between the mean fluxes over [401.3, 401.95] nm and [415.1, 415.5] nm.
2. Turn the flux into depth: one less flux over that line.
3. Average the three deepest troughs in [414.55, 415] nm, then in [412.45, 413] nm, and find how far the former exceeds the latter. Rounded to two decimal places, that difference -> -0.21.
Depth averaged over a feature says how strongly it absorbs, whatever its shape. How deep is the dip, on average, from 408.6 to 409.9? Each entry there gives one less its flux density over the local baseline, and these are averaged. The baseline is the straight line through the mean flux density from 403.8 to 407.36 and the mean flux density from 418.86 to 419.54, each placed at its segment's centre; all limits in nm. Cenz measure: 0.141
